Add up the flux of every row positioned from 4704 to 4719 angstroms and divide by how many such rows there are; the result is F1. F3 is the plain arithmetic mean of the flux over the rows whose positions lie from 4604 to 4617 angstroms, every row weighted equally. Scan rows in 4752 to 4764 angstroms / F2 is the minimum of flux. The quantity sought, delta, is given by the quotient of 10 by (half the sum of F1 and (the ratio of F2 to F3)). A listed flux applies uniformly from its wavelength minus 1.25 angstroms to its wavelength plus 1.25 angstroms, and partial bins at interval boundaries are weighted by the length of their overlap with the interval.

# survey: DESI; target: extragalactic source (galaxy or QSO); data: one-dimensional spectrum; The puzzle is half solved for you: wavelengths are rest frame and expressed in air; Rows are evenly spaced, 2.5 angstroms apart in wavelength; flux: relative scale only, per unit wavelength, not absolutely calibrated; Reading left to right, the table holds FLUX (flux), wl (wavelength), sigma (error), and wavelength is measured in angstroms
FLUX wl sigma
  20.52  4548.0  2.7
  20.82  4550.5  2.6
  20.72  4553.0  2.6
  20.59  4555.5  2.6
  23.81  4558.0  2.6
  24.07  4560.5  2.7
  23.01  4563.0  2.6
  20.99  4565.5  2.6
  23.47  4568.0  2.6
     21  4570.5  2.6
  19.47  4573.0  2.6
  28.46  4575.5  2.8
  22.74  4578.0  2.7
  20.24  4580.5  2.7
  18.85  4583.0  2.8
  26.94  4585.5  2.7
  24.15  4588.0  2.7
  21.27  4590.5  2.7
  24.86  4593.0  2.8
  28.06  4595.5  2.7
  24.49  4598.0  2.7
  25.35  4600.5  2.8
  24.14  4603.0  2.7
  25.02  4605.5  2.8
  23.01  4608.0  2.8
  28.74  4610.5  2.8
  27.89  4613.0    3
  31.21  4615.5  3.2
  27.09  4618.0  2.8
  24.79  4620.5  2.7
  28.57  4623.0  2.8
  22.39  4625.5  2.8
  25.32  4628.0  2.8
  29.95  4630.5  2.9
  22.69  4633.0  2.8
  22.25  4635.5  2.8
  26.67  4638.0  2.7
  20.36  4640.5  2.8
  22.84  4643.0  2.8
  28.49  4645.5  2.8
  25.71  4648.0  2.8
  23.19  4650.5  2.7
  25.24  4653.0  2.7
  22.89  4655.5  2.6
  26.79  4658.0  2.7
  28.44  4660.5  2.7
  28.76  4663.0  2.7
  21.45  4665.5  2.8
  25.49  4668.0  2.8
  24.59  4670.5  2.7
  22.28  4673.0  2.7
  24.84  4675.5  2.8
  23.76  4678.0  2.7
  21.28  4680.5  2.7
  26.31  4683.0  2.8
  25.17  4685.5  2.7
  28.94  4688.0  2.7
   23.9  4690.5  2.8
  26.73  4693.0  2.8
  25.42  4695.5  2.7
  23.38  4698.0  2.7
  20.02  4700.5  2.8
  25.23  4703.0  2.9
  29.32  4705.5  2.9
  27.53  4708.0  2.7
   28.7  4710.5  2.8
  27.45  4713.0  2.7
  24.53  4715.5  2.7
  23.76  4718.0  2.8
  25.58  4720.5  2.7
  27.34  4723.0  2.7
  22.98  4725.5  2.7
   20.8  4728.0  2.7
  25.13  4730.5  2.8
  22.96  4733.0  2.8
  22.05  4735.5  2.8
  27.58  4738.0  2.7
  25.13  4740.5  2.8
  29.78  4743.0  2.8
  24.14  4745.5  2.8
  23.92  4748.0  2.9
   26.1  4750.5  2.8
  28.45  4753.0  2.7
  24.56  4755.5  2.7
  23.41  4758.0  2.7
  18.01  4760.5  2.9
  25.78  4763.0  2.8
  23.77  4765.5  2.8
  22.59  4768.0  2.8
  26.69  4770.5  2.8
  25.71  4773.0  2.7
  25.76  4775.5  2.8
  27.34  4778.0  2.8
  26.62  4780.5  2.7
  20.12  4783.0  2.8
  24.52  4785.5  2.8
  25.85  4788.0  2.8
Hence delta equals 0.73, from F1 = 26.9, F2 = 18.01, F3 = 27.2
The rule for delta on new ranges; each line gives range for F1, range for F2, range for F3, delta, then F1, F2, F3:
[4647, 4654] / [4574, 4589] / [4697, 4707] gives 0.78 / 24.7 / 18.85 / 24.5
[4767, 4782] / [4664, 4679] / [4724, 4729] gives 0.75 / 25.8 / 21.45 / 21.9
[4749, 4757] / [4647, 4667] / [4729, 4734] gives 0.73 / 26.4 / 21.45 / 24.0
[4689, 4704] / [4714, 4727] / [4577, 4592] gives 0.80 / 24.1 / 22.98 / 22.4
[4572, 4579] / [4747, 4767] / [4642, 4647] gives 0.82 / 23.6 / 18.01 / 25.7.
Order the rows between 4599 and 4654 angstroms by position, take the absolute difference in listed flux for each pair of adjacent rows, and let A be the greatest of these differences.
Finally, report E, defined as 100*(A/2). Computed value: 363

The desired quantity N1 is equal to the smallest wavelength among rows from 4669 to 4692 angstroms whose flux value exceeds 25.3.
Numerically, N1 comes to 4683.0 angstroms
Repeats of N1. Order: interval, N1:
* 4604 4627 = 4610.5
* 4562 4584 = 4575.5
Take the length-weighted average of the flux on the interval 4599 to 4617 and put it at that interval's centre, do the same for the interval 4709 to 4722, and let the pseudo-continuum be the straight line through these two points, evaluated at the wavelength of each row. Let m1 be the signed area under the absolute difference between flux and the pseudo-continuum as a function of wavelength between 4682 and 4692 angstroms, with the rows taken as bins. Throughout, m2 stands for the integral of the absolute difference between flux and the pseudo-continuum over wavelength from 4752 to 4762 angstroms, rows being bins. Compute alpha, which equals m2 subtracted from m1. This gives -20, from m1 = 16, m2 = 35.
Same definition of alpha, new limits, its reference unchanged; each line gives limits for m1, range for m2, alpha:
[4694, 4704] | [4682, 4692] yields 10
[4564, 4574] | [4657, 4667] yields 28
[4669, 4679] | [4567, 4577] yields -21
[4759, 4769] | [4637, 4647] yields 3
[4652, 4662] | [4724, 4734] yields -12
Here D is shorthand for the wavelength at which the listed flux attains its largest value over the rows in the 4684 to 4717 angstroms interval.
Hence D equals 4705.5 angstroms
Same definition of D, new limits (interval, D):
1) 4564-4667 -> 4615.5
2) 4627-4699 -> 4630.5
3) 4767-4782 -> 4778.0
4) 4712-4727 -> 4713.0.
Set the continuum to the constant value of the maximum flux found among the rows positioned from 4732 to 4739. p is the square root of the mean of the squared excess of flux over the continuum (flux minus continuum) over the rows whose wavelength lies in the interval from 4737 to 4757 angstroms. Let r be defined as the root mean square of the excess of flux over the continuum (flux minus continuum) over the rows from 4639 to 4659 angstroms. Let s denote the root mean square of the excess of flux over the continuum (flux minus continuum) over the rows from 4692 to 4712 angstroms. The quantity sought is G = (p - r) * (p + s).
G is -9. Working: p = 2.5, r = 4.0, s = 3.4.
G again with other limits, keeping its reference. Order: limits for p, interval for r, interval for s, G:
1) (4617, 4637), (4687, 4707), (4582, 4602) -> -1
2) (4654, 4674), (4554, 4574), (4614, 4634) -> -15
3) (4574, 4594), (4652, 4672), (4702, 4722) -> 15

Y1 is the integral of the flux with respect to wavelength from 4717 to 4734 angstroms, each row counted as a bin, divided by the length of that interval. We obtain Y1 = 24.1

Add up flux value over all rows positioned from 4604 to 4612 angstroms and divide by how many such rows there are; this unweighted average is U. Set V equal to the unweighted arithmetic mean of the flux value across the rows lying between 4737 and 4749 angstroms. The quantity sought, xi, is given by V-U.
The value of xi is 1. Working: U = 25.6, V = 26.1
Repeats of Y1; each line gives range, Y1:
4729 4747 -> 25.2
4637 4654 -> 24.6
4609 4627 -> 27.2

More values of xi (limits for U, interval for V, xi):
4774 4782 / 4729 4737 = -3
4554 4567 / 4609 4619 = 6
